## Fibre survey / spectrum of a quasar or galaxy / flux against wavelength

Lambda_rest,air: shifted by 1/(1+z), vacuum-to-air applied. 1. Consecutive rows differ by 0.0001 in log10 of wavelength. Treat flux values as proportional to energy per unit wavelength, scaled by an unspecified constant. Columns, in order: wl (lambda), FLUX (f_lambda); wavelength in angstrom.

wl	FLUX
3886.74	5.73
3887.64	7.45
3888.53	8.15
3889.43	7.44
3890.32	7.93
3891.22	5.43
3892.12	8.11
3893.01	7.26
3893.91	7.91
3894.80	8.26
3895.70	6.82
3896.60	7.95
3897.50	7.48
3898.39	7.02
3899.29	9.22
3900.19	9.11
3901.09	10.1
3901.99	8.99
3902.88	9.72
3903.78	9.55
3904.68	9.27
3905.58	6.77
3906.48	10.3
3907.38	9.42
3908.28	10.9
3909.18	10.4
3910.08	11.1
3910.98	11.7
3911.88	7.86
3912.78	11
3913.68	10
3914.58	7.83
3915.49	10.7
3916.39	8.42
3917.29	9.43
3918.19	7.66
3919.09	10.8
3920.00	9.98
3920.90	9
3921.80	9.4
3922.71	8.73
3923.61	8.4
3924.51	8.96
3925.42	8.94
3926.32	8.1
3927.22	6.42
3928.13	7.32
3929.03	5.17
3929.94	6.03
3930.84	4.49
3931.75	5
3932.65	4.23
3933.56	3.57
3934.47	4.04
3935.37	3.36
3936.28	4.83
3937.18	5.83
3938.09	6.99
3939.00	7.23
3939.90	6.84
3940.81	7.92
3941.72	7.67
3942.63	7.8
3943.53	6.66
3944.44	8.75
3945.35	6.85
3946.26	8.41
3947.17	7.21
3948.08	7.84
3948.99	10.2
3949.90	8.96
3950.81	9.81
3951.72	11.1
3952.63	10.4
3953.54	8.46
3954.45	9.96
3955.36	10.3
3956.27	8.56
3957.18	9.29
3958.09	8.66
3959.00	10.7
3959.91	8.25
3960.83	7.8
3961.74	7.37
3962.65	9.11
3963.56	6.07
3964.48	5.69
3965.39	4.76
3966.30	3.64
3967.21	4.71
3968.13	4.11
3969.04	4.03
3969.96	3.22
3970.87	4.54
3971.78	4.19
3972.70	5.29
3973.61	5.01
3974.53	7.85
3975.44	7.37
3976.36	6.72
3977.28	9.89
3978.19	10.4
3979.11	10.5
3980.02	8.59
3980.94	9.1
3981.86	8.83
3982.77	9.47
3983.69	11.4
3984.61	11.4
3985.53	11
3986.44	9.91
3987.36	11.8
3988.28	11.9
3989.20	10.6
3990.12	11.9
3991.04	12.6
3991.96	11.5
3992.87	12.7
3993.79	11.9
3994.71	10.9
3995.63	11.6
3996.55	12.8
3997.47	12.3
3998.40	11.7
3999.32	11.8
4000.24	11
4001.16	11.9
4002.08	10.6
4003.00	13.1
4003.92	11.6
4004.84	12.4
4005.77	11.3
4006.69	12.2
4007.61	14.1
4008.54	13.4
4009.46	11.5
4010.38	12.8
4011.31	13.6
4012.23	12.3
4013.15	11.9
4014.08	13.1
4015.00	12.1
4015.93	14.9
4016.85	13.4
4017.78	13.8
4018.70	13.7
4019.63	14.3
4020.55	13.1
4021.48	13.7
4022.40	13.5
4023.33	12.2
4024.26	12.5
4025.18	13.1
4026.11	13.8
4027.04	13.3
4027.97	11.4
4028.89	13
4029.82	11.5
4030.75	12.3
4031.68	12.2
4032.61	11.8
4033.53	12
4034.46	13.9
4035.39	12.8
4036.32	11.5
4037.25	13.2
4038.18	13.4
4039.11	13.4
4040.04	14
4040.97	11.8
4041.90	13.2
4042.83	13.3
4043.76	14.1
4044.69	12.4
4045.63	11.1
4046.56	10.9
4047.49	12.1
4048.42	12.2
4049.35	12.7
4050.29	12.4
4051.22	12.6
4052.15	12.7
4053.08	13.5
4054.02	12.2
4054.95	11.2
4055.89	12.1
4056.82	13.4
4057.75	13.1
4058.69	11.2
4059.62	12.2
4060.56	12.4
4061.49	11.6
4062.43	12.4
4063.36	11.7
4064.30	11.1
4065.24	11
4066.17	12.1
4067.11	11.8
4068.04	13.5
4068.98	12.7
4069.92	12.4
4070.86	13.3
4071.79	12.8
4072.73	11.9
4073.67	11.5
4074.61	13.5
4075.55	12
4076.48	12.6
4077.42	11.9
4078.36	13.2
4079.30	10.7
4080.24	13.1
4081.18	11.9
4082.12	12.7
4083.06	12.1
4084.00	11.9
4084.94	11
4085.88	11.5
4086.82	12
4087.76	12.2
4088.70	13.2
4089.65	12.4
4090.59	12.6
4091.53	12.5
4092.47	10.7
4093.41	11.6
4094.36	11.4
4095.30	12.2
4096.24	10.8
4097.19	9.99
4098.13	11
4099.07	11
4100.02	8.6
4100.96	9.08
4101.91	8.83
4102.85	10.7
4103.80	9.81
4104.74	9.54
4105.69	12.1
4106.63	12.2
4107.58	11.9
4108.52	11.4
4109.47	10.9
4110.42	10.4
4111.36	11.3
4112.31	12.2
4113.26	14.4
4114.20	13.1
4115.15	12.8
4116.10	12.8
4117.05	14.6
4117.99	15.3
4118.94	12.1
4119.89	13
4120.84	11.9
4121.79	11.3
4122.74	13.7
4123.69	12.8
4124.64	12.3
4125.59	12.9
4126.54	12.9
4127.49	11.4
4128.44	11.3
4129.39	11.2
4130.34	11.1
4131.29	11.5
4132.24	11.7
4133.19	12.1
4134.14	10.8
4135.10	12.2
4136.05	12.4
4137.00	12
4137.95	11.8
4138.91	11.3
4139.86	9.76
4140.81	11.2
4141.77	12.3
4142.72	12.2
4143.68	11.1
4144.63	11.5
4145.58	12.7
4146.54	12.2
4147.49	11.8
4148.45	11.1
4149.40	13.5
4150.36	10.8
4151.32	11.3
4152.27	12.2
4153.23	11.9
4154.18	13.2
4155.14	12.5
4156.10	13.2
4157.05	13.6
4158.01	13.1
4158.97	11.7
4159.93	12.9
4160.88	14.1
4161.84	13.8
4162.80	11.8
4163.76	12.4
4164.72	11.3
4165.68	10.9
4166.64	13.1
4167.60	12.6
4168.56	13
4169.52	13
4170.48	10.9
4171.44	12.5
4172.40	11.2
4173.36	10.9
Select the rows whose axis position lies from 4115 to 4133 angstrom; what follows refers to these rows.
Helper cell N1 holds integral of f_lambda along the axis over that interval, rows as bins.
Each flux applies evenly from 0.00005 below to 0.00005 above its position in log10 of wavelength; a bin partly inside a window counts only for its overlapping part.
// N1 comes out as 224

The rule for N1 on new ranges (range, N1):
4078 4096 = 216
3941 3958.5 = 153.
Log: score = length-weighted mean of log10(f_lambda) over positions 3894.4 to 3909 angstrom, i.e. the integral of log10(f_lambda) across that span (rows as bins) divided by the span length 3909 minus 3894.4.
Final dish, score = 0.94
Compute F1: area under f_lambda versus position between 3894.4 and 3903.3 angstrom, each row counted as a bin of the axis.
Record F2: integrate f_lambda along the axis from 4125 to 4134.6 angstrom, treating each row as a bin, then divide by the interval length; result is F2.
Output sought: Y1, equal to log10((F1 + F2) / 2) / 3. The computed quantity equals 0.546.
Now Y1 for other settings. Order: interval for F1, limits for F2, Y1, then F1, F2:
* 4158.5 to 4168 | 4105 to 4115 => 0.605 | 118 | 11.96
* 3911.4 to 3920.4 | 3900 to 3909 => 0.557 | 84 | 9.45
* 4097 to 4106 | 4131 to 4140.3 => 0.569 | 90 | 11.56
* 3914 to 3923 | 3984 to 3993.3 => 0.558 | 83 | 11.53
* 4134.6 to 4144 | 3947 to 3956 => 0.591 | 109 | 9.48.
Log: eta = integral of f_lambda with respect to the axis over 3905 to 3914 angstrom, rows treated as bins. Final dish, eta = 89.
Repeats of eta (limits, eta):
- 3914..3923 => 83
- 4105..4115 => 120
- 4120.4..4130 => 117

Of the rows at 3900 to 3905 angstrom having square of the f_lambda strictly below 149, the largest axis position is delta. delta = 3904.68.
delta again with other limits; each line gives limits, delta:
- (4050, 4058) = 4055.89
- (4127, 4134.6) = 4134.14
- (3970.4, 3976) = 3975.44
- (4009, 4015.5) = 4015.00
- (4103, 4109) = 4108.52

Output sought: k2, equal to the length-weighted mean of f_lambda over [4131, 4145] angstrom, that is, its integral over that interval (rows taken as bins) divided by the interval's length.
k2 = 11.6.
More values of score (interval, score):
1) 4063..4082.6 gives 1.09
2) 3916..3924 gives 0.96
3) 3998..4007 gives 1.07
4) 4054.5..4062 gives 1.08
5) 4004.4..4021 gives 1.11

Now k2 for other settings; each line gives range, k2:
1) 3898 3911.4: 9.6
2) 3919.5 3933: 7.4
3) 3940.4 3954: 8.5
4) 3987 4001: 11.8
